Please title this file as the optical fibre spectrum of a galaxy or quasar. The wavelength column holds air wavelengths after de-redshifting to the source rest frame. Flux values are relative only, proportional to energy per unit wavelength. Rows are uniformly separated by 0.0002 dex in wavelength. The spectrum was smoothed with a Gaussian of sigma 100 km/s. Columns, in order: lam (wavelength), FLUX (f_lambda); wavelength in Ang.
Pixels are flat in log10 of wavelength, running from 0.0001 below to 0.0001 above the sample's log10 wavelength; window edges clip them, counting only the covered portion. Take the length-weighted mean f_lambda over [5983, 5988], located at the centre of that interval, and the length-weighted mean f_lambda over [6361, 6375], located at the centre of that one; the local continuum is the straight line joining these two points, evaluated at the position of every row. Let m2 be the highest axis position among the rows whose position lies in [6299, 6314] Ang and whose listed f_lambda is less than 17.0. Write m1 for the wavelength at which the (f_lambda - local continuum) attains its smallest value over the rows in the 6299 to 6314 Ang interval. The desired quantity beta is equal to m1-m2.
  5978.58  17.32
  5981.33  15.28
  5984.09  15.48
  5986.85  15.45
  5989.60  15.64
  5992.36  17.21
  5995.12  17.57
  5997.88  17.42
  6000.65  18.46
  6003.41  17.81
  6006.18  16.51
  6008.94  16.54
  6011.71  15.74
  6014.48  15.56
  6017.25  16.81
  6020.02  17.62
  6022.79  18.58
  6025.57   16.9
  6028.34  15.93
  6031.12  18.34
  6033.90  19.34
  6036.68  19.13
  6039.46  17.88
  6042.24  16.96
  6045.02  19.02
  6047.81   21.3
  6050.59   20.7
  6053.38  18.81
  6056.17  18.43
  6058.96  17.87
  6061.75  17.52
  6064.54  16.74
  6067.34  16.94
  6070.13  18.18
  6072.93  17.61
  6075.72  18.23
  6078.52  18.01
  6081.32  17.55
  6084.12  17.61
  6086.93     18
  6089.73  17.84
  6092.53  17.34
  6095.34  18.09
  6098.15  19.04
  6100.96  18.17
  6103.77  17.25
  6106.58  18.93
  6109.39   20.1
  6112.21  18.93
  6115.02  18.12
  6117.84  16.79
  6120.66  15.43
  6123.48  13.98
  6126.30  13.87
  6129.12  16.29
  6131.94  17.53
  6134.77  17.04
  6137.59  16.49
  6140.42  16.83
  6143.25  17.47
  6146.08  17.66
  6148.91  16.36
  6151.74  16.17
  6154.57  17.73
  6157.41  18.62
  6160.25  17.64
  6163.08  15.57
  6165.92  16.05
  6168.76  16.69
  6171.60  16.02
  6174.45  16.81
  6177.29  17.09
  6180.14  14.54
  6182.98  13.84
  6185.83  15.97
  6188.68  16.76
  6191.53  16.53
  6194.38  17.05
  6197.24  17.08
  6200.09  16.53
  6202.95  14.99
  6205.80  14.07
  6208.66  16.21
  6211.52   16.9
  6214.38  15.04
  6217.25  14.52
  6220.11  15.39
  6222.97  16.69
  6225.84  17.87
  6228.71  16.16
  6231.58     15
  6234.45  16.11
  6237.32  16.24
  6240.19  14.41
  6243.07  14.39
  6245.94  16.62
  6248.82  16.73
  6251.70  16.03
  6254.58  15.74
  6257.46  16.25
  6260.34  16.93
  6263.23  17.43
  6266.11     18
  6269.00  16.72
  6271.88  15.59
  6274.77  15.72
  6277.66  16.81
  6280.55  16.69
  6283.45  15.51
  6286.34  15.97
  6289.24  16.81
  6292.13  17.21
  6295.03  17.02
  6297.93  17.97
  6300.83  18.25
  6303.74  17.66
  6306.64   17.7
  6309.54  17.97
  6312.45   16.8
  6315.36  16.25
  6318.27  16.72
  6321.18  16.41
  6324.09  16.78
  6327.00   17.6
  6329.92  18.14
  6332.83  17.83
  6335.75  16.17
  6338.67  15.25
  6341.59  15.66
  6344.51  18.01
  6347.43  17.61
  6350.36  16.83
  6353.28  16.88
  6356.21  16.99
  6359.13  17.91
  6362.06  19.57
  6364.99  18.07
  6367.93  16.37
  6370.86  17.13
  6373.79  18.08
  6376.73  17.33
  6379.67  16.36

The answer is 0.0 Ang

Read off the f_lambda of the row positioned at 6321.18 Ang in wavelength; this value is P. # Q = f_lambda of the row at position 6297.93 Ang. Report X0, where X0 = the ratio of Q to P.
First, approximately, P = 16.41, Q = 17.97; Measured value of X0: 1.10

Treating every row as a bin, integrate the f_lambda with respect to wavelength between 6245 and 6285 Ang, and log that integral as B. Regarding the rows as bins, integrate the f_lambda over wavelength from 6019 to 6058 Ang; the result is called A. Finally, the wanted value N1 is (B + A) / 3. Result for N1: 460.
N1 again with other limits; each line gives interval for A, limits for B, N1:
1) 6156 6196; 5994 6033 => 441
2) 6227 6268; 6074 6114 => 464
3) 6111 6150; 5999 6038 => 442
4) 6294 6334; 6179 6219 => 441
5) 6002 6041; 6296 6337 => 462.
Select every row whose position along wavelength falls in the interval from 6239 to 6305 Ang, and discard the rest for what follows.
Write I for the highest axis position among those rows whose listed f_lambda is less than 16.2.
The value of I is 6286.34 Ang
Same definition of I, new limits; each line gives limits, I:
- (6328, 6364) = 6341.59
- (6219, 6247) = 6243.07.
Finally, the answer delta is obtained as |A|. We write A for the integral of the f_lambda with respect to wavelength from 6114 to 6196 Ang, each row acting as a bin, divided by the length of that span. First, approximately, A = 16.4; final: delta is 16.4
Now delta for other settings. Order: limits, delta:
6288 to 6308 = 17.5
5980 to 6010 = 16.7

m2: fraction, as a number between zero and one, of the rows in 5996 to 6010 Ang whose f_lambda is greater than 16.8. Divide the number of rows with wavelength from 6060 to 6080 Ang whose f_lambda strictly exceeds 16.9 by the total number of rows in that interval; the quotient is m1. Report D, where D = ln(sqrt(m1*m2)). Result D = -0.33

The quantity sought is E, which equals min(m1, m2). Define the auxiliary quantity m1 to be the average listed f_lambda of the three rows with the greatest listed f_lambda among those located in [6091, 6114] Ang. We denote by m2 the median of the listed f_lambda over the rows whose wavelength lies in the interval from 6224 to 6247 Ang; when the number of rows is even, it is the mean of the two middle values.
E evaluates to 16.1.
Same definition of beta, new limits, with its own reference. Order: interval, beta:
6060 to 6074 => -2.8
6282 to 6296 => -5.8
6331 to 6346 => -2.9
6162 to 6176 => -11.4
